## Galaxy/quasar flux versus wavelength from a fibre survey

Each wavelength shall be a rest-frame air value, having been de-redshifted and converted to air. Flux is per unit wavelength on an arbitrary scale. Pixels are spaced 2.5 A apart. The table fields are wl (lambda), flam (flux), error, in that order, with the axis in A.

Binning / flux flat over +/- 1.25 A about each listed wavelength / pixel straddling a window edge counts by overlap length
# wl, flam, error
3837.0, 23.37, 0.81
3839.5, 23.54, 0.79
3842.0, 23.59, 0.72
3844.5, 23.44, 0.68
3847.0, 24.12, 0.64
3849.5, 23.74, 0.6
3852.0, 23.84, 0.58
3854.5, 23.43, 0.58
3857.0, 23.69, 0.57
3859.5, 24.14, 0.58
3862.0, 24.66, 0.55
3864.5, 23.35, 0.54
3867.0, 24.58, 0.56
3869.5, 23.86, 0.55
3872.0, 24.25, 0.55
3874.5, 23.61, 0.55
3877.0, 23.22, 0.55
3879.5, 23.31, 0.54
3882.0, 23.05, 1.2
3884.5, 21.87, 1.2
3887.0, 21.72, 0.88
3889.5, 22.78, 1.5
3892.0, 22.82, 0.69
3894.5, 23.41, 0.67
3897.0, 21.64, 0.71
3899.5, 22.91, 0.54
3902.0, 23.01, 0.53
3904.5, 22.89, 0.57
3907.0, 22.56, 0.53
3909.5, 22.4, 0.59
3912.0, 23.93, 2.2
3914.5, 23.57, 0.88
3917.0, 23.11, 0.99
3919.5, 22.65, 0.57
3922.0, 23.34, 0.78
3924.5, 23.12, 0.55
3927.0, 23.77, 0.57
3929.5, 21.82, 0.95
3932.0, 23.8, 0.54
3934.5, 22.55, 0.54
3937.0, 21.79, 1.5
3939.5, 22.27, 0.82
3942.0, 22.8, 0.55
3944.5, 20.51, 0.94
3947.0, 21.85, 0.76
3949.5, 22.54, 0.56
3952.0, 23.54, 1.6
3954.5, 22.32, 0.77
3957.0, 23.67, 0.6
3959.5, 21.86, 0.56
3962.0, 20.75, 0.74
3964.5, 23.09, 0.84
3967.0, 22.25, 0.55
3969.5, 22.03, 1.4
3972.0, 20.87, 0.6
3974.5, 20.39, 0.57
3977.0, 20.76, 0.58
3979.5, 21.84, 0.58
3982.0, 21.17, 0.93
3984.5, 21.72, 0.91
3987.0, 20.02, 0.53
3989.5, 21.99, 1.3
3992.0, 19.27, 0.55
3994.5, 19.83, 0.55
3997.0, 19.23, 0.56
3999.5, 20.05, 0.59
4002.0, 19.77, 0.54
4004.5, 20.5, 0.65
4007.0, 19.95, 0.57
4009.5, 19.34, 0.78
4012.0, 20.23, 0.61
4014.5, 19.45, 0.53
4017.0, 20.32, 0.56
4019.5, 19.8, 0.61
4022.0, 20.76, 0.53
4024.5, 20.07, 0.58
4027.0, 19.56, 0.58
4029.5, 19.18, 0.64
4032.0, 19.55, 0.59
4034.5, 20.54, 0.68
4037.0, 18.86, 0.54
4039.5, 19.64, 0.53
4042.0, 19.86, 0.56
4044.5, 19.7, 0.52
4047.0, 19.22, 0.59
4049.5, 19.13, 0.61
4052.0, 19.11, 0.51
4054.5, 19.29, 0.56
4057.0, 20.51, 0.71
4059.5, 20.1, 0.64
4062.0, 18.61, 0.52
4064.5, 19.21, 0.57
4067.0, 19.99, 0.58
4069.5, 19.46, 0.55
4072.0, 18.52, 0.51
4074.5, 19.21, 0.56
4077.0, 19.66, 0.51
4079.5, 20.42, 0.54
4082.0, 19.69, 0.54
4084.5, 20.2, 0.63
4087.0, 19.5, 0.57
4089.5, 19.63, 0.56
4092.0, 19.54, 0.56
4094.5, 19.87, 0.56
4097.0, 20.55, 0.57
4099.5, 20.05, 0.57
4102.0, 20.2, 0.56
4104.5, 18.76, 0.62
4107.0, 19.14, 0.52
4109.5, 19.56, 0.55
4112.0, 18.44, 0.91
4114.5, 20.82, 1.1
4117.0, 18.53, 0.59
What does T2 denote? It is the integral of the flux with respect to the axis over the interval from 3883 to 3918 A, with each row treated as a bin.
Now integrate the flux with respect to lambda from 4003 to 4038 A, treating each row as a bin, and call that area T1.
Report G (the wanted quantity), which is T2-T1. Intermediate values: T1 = 695.5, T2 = 797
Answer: 101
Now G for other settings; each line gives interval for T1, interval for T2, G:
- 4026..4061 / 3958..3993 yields 61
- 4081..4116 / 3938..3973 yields 87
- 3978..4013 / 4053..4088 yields -27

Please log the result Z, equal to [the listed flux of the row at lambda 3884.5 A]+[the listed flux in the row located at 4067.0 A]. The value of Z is 41.9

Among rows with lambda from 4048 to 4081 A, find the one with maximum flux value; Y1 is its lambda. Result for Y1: 4057.0 A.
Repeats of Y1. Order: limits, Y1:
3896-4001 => 3912.0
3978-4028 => 3989.5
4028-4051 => 4034.5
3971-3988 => 3979.5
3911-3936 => 3912.0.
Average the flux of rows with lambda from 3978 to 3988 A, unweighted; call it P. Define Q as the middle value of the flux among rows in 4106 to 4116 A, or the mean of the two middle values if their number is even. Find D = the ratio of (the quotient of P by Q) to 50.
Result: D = 0.022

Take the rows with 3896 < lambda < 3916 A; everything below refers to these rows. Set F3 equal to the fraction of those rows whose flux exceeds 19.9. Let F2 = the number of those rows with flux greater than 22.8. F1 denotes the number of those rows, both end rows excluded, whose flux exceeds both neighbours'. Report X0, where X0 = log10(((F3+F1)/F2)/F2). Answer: -0.92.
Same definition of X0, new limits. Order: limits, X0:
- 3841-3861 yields -1.33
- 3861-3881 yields -1.33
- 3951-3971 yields -0.48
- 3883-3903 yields -0.90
